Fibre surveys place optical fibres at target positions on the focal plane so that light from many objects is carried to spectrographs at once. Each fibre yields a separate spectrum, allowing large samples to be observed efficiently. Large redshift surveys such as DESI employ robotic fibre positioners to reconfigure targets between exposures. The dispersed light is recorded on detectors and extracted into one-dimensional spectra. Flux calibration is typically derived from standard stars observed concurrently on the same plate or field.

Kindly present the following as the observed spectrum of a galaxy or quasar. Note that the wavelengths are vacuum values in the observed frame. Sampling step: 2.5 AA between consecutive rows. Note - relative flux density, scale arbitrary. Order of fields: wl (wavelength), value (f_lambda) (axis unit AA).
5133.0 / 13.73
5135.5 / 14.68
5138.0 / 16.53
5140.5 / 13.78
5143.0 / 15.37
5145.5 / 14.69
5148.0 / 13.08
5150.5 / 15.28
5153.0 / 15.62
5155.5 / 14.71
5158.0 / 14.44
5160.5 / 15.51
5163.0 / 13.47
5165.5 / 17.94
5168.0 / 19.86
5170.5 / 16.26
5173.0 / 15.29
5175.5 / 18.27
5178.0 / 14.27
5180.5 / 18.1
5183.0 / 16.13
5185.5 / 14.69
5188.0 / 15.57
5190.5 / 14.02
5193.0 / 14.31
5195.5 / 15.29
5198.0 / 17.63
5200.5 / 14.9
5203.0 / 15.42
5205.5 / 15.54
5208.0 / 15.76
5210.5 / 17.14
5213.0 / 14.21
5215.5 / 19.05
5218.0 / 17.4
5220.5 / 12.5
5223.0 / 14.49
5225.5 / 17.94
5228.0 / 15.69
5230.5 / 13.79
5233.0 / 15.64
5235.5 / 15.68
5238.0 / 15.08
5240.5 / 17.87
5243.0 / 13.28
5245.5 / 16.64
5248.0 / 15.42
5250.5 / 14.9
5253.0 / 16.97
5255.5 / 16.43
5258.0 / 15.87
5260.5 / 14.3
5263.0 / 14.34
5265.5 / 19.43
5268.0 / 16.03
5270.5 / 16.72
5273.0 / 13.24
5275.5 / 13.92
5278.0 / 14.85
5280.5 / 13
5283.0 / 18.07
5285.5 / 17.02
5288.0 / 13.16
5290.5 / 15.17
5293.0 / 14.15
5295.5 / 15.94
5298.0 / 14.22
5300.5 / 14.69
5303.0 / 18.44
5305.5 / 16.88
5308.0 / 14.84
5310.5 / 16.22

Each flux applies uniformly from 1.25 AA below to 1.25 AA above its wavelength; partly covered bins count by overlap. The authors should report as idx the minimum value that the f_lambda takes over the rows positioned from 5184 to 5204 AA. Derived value 14.02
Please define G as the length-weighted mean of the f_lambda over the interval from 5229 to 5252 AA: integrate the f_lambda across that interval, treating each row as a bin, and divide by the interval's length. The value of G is 15.4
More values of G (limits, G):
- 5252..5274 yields 15.9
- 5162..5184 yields 16.7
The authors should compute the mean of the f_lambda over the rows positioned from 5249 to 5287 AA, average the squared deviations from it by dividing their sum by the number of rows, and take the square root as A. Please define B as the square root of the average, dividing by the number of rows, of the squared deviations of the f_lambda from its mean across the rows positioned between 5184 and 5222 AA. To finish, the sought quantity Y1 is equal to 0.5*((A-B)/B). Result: 0.046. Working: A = 1.76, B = 1.61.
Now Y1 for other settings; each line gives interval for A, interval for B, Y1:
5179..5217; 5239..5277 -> -0.069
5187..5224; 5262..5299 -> -0.059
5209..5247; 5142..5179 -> 0.018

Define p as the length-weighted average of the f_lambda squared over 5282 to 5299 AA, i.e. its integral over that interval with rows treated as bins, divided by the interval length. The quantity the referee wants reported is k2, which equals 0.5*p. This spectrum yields 119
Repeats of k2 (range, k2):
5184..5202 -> 116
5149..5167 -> 118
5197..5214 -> 125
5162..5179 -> 139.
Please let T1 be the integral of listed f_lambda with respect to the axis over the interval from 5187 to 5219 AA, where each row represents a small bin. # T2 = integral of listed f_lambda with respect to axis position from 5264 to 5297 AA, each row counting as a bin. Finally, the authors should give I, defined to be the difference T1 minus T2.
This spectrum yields -2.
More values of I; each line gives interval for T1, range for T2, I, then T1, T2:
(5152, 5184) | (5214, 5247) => -3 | 517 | 520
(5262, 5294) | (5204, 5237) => -29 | 491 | 520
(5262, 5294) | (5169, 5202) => -30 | 491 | 521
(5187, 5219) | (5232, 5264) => 9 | 507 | 499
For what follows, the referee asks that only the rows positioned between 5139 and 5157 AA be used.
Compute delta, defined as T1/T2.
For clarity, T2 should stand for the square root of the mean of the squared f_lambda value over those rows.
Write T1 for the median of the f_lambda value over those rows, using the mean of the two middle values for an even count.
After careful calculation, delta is 1.00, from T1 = 14.7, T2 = 14.7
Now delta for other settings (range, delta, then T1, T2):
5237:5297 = 0.98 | 15.3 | 15.6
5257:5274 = 1.00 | 15.9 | 15.8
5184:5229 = 0.98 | 15.5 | 15.7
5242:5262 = 1.01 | 15.6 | 15.5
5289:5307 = 0.97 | 15.2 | 15.7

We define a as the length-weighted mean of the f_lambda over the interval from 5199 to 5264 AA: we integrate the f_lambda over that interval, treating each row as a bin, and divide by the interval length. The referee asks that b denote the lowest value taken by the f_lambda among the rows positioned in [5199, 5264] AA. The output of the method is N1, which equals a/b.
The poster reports 1.25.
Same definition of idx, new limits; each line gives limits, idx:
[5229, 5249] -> 13.28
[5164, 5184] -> 14.27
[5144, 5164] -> 13.08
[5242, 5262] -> 13.28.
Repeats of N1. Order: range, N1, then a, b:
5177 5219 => 1.13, 15.8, 14.02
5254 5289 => 1.19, 15.5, 13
